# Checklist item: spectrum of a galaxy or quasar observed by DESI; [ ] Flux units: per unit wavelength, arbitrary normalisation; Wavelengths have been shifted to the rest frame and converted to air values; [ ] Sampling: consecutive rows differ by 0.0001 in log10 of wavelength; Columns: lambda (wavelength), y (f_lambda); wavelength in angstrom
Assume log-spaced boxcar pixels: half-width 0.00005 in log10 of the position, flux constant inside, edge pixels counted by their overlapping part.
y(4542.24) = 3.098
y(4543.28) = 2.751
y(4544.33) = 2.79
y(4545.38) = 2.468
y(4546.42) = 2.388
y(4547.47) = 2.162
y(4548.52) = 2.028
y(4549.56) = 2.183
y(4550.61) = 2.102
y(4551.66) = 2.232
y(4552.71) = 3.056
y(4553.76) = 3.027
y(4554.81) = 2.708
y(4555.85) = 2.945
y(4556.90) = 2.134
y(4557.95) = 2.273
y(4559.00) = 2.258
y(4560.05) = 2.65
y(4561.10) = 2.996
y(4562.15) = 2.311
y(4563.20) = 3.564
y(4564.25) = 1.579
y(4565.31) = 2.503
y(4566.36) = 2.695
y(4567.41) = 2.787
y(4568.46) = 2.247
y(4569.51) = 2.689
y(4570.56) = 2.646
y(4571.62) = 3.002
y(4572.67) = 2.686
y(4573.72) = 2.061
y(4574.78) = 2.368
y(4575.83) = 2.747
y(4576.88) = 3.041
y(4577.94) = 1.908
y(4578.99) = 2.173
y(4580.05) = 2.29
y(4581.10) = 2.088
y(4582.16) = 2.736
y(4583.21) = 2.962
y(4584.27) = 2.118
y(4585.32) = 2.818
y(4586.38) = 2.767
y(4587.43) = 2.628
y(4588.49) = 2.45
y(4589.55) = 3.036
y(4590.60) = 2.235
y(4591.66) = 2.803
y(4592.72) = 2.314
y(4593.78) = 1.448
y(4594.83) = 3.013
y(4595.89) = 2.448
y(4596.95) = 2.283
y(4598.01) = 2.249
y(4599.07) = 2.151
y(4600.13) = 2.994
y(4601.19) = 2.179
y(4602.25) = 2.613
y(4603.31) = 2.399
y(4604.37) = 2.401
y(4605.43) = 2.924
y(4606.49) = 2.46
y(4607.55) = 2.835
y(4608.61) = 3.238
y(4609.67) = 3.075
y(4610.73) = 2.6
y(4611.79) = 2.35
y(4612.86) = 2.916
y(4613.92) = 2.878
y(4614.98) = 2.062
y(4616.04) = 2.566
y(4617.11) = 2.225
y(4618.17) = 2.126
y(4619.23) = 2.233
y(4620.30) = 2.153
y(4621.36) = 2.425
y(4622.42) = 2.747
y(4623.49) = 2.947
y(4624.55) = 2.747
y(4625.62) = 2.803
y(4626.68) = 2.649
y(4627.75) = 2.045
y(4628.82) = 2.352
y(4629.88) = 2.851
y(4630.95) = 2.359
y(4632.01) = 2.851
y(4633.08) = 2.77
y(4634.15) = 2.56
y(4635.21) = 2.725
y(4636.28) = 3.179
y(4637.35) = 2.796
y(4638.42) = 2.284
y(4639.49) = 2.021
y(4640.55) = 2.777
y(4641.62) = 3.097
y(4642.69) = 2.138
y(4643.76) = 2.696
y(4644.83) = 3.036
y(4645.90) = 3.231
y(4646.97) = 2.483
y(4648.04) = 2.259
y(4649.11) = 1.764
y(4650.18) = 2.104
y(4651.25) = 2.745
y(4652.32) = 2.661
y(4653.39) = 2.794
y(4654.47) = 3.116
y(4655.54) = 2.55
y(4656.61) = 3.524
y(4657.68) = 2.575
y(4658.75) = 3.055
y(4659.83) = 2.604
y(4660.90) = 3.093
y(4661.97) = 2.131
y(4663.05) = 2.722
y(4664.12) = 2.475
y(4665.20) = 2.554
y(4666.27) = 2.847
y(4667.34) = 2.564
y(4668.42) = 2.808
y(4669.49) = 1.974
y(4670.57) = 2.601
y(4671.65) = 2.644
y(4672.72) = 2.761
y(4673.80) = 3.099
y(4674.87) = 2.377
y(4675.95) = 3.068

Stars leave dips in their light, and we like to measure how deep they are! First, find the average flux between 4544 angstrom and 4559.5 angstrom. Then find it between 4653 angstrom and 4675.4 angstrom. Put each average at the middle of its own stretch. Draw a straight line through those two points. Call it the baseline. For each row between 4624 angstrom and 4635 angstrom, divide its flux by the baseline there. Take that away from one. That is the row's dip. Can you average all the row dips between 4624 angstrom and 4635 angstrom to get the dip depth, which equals 0.01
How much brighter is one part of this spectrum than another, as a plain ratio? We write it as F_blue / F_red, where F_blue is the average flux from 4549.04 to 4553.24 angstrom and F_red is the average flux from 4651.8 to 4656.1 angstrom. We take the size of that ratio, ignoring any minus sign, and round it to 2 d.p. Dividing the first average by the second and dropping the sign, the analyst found 0.86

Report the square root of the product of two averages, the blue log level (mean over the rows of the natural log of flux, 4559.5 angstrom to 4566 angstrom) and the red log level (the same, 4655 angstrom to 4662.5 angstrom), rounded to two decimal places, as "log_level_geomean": 0.97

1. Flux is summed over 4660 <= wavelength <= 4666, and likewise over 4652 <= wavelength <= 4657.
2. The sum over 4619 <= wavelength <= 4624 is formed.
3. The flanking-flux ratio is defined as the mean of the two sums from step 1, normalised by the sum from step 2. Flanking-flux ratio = 1.10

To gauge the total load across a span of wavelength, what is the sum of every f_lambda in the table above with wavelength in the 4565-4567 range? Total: 5.2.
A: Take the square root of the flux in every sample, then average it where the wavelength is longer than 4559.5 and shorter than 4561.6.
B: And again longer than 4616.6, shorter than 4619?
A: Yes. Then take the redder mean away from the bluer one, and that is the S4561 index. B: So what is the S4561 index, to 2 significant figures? 0.20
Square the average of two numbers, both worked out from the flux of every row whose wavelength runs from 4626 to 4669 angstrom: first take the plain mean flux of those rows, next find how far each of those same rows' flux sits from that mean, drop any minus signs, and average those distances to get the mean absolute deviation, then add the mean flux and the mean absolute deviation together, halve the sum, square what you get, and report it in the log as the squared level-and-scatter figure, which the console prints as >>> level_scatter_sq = 2.16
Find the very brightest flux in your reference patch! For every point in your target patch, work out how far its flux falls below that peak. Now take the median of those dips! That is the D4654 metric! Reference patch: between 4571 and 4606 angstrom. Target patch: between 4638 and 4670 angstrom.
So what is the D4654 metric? 0.41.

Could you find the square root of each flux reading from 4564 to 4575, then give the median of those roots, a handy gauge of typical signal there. 1.63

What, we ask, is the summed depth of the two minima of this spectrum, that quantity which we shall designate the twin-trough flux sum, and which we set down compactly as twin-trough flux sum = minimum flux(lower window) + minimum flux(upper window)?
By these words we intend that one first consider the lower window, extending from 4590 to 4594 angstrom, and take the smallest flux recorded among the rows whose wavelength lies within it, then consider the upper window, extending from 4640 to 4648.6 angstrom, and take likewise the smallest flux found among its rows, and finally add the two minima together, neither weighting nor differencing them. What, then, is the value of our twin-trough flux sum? 3.6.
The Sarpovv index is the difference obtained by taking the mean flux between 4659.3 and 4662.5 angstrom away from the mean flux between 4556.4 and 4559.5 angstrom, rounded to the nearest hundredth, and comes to -0.39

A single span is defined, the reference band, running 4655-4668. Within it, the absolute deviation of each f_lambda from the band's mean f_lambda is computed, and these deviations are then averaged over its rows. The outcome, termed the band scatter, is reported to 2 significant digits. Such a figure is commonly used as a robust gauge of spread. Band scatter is 0.27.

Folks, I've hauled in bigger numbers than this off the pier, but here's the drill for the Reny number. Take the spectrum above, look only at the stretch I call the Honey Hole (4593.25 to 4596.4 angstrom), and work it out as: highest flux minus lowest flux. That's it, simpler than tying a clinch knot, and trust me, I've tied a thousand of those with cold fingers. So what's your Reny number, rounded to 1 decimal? 1.6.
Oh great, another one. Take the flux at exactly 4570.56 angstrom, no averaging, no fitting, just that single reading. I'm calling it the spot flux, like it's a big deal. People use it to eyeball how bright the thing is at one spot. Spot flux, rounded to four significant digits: 2.646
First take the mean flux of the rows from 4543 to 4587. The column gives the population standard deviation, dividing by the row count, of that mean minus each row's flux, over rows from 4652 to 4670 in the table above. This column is 0.36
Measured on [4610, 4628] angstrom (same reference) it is 0.31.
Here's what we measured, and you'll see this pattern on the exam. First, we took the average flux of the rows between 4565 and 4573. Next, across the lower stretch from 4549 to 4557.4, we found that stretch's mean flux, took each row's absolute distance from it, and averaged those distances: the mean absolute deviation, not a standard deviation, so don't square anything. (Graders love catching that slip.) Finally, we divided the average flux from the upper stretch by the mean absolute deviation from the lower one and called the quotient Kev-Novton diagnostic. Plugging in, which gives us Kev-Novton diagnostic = 6.9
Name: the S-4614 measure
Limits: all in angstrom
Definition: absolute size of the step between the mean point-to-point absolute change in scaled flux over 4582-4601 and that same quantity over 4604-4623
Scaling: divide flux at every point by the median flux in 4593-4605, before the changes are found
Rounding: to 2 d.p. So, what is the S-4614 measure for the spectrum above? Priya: 0.07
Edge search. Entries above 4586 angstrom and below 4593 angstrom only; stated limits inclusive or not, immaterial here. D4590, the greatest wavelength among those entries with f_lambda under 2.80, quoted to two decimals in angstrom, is 4592.72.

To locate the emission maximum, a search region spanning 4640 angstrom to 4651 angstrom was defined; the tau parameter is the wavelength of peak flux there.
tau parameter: 4645.90 angstrom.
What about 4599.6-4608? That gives 4600.13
